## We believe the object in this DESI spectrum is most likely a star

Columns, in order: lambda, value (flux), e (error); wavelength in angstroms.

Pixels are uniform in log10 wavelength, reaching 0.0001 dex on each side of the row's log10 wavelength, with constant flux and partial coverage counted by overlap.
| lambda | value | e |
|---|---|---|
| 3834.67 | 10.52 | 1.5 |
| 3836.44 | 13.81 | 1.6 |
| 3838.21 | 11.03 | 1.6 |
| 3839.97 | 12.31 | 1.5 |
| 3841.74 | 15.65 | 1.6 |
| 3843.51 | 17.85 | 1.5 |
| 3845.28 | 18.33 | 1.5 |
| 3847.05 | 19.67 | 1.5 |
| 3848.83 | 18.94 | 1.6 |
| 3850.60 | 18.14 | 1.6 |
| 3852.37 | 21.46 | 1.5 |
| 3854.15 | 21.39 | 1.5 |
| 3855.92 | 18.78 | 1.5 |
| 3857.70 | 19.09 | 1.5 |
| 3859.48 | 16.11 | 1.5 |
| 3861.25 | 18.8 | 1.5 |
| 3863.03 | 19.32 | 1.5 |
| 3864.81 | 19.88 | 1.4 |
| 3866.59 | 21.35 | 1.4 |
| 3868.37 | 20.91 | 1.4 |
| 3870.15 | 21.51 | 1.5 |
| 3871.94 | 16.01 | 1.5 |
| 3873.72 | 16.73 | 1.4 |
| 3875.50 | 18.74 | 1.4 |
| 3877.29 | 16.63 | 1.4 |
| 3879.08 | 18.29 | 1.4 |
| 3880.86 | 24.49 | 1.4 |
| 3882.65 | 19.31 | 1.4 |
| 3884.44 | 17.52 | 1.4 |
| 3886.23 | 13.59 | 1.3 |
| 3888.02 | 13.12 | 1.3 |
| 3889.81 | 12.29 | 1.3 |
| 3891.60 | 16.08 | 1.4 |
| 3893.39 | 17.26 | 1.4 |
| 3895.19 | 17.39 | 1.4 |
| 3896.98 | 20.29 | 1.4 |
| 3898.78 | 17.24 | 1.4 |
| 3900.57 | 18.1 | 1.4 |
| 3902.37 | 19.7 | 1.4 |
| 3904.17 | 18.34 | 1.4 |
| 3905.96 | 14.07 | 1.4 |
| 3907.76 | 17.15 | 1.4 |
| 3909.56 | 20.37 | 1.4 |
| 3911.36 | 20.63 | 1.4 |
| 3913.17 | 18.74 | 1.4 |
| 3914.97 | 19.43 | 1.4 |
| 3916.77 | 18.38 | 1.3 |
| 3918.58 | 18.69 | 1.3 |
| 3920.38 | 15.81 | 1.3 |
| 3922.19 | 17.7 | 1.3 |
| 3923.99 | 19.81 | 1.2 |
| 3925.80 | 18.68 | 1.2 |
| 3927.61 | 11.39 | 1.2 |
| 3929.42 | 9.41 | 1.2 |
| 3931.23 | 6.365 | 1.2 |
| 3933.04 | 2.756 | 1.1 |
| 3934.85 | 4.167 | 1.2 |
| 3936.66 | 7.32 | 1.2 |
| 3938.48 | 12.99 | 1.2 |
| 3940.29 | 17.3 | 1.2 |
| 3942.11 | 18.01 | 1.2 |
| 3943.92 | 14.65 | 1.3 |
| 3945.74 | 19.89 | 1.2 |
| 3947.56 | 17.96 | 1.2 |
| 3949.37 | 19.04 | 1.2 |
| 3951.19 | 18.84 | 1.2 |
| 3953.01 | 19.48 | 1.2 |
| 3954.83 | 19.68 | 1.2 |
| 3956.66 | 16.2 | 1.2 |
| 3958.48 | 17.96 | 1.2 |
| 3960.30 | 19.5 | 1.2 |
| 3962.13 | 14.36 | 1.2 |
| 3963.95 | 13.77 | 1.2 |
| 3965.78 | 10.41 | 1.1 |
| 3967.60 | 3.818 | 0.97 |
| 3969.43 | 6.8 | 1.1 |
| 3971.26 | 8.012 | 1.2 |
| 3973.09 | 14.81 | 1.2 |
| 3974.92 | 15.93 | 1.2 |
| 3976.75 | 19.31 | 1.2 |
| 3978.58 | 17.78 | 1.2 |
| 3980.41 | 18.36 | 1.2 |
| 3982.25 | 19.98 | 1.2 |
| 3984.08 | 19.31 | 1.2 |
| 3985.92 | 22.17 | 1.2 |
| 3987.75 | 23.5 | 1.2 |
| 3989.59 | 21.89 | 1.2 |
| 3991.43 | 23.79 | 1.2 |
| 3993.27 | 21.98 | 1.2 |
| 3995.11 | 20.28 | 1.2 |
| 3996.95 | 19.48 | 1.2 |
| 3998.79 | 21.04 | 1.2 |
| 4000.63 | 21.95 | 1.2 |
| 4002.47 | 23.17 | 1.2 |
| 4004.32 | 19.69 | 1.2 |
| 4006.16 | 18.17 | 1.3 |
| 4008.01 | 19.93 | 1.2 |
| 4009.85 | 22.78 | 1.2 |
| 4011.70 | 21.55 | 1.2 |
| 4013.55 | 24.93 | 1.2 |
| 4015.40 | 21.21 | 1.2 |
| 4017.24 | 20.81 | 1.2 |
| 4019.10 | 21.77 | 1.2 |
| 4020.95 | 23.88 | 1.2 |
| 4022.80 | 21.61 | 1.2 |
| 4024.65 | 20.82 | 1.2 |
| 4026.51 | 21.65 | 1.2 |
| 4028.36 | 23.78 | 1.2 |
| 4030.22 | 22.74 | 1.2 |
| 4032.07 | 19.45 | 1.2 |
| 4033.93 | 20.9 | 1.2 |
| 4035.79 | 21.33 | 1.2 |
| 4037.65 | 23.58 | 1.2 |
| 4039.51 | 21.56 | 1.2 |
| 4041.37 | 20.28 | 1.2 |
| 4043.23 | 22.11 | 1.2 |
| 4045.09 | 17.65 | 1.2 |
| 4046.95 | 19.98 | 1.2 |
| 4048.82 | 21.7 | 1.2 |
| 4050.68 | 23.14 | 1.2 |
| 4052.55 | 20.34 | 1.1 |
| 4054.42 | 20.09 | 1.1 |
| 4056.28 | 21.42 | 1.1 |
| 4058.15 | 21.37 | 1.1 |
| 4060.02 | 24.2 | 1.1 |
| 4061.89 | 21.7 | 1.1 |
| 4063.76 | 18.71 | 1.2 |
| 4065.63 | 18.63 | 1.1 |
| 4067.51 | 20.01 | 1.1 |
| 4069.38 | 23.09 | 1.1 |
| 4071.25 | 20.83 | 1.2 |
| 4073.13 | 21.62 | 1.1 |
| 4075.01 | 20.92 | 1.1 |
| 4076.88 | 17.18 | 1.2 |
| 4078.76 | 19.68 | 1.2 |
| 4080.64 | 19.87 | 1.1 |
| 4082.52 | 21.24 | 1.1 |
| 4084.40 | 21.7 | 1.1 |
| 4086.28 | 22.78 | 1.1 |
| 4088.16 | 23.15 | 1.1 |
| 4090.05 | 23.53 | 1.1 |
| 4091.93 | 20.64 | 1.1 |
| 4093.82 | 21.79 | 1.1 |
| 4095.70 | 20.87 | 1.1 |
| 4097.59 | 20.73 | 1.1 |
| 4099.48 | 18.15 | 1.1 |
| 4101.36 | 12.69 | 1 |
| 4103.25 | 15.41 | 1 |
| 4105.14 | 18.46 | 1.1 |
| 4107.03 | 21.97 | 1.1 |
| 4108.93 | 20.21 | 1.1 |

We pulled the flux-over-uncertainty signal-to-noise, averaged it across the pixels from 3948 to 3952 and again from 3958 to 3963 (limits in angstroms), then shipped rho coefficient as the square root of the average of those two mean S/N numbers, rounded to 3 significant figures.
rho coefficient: 3.88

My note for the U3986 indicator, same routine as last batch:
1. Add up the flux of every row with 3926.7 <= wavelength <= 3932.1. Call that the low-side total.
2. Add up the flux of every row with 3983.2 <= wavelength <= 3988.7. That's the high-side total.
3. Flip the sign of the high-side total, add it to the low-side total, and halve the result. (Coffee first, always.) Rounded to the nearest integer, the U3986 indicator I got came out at -19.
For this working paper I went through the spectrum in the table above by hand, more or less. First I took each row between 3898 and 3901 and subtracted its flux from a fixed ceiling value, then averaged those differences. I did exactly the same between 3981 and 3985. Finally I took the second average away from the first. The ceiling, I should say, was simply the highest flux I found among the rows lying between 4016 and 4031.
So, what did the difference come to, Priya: 2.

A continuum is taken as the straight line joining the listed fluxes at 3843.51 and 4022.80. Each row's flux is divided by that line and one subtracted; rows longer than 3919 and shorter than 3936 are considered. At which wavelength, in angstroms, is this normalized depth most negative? 3933.04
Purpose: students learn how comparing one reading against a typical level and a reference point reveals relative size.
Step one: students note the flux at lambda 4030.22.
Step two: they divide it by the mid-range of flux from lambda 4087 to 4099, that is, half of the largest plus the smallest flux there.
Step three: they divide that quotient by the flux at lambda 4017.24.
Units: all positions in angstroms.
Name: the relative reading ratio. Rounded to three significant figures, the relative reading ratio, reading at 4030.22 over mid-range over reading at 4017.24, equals 0.0495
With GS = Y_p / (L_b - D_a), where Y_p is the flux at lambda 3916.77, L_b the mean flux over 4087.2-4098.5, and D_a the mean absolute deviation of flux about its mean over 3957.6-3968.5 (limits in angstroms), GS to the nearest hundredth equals 1.04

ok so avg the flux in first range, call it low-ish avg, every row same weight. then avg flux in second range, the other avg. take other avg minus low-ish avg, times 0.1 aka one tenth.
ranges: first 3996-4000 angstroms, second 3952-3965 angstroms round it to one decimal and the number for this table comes -0.3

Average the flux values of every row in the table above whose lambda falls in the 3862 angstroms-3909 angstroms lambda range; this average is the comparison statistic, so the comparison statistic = 18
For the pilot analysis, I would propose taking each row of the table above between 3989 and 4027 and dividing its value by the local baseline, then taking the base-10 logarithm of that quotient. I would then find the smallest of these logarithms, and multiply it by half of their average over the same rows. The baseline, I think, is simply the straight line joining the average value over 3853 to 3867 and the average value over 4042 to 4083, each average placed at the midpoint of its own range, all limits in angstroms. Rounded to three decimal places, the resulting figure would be -0.001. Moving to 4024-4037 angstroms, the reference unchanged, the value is 0.000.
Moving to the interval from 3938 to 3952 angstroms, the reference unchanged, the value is 0.006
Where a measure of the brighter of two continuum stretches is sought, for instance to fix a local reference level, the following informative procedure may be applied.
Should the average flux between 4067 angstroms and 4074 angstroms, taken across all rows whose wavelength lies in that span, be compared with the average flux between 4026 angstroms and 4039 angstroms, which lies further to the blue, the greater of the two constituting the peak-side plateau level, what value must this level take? 21.9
